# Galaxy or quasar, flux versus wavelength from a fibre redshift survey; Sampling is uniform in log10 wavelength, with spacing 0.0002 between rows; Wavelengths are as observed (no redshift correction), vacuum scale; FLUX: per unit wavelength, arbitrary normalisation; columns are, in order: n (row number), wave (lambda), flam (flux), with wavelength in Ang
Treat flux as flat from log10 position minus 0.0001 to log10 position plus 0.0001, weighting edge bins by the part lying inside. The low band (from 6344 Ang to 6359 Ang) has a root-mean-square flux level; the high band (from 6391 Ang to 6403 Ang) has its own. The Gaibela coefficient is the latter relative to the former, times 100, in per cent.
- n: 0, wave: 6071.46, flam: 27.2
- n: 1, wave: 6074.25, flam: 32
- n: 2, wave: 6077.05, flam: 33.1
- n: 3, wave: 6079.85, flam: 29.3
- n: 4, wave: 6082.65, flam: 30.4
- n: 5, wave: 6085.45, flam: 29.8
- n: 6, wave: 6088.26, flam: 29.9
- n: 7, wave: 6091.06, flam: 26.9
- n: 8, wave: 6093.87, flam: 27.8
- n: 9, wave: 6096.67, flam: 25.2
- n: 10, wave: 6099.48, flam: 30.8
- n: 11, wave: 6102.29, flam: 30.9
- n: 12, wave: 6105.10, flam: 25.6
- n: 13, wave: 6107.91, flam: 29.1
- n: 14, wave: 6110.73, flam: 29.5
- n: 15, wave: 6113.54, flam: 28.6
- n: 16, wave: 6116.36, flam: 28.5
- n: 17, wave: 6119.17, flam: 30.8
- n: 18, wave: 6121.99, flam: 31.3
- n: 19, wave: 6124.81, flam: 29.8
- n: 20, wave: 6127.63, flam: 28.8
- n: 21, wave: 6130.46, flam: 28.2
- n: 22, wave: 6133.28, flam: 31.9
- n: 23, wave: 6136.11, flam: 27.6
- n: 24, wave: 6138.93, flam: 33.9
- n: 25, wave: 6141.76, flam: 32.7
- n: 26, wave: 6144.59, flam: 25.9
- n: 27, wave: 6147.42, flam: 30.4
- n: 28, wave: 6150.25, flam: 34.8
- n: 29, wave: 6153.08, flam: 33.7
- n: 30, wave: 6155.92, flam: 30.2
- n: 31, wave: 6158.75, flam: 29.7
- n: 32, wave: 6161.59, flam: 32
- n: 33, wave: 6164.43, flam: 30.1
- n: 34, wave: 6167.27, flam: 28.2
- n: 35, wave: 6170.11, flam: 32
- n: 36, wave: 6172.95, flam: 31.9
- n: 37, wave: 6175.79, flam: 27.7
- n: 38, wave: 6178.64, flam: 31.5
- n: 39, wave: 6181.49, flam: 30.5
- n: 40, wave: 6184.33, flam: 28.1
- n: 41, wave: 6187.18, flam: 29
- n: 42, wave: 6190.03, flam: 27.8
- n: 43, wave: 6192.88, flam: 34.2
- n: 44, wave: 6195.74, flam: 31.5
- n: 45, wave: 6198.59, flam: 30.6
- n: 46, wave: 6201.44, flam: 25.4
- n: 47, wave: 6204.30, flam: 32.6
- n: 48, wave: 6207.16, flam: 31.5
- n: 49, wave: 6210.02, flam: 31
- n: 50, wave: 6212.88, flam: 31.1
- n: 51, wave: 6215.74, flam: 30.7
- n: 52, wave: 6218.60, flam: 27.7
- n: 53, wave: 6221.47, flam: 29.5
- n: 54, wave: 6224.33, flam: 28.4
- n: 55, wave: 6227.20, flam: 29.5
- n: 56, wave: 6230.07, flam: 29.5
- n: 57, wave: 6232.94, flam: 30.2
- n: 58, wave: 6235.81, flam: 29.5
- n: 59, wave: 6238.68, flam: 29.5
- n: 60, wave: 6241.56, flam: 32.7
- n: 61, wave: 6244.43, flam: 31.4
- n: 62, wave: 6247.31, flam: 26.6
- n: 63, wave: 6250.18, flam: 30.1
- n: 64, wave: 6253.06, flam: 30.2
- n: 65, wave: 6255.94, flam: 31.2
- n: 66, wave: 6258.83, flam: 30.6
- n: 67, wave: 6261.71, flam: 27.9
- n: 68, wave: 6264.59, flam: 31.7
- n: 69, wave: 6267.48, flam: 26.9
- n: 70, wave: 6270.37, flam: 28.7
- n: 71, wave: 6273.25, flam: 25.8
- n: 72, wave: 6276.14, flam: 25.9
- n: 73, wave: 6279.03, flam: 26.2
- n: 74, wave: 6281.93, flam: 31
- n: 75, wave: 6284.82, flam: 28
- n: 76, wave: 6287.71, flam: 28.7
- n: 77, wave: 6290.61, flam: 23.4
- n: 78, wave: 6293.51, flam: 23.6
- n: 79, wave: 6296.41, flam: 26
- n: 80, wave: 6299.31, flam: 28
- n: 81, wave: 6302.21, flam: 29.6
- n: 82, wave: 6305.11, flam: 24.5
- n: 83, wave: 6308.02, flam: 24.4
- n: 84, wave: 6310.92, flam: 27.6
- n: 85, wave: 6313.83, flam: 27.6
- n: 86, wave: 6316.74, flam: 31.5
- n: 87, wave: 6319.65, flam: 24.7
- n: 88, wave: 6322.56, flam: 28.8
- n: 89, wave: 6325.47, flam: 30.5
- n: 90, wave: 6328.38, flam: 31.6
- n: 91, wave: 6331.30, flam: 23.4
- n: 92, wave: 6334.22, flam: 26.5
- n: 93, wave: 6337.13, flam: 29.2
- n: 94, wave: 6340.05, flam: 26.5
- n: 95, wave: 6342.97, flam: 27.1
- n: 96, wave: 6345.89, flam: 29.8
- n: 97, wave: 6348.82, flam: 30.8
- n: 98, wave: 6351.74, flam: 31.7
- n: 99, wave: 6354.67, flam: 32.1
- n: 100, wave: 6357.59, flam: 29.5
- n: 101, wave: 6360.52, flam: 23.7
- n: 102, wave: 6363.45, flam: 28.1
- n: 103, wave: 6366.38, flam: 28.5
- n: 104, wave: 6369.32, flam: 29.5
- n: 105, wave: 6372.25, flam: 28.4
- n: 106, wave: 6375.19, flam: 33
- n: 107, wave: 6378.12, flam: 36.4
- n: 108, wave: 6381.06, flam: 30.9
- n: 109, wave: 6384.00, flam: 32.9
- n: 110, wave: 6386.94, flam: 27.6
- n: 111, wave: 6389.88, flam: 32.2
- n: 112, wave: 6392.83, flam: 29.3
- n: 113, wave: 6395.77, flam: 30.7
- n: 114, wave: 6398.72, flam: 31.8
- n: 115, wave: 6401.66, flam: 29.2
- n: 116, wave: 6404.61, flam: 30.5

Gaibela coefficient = 98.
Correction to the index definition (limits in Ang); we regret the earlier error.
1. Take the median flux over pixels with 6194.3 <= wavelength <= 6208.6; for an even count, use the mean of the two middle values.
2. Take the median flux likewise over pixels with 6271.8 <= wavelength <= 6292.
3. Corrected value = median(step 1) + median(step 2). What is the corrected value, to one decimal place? 57.7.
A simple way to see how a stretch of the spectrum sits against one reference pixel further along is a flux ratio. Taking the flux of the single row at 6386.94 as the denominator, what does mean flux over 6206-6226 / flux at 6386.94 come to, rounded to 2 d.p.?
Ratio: 1.09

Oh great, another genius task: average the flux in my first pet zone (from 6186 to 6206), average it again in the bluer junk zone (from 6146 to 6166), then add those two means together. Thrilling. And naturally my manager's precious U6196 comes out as 61.7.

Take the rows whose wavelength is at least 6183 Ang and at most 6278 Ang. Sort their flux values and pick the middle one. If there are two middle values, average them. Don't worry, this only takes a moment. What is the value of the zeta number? 29.50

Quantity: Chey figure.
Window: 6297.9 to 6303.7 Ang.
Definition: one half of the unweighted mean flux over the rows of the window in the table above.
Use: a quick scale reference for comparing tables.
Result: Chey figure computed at 14.4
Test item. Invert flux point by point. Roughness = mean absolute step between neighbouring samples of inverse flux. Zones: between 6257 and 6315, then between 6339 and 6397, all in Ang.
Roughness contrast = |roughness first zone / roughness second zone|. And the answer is 1.03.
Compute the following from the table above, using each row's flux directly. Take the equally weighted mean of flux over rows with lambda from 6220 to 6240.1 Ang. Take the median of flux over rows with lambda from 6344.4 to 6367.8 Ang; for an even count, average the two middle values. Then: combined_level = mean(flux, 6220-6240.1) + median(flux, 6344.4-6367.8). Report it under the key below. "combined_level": 59.1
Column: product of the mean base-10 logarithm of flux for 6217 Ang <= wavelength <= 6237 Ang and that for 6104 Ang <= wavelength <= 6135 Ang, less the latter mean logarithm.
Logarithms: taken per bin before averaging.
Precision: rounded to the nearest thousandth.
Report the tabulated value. 0.682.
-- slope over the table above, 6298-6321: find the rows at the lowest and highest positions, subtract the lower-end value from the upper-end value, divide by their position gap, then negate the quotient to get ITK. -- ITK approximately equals 0.162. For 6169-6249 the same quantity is 0.070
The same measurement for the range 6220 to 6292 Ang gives 0.088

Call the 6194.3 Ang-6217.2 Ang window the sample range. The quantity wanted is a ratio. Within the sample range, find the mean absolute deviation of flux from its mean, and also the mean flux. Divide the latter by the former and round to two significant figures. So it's 24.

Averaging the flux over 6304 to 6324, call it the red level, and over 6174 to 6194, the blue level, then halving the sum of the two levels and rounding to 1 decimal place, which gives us 28.4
